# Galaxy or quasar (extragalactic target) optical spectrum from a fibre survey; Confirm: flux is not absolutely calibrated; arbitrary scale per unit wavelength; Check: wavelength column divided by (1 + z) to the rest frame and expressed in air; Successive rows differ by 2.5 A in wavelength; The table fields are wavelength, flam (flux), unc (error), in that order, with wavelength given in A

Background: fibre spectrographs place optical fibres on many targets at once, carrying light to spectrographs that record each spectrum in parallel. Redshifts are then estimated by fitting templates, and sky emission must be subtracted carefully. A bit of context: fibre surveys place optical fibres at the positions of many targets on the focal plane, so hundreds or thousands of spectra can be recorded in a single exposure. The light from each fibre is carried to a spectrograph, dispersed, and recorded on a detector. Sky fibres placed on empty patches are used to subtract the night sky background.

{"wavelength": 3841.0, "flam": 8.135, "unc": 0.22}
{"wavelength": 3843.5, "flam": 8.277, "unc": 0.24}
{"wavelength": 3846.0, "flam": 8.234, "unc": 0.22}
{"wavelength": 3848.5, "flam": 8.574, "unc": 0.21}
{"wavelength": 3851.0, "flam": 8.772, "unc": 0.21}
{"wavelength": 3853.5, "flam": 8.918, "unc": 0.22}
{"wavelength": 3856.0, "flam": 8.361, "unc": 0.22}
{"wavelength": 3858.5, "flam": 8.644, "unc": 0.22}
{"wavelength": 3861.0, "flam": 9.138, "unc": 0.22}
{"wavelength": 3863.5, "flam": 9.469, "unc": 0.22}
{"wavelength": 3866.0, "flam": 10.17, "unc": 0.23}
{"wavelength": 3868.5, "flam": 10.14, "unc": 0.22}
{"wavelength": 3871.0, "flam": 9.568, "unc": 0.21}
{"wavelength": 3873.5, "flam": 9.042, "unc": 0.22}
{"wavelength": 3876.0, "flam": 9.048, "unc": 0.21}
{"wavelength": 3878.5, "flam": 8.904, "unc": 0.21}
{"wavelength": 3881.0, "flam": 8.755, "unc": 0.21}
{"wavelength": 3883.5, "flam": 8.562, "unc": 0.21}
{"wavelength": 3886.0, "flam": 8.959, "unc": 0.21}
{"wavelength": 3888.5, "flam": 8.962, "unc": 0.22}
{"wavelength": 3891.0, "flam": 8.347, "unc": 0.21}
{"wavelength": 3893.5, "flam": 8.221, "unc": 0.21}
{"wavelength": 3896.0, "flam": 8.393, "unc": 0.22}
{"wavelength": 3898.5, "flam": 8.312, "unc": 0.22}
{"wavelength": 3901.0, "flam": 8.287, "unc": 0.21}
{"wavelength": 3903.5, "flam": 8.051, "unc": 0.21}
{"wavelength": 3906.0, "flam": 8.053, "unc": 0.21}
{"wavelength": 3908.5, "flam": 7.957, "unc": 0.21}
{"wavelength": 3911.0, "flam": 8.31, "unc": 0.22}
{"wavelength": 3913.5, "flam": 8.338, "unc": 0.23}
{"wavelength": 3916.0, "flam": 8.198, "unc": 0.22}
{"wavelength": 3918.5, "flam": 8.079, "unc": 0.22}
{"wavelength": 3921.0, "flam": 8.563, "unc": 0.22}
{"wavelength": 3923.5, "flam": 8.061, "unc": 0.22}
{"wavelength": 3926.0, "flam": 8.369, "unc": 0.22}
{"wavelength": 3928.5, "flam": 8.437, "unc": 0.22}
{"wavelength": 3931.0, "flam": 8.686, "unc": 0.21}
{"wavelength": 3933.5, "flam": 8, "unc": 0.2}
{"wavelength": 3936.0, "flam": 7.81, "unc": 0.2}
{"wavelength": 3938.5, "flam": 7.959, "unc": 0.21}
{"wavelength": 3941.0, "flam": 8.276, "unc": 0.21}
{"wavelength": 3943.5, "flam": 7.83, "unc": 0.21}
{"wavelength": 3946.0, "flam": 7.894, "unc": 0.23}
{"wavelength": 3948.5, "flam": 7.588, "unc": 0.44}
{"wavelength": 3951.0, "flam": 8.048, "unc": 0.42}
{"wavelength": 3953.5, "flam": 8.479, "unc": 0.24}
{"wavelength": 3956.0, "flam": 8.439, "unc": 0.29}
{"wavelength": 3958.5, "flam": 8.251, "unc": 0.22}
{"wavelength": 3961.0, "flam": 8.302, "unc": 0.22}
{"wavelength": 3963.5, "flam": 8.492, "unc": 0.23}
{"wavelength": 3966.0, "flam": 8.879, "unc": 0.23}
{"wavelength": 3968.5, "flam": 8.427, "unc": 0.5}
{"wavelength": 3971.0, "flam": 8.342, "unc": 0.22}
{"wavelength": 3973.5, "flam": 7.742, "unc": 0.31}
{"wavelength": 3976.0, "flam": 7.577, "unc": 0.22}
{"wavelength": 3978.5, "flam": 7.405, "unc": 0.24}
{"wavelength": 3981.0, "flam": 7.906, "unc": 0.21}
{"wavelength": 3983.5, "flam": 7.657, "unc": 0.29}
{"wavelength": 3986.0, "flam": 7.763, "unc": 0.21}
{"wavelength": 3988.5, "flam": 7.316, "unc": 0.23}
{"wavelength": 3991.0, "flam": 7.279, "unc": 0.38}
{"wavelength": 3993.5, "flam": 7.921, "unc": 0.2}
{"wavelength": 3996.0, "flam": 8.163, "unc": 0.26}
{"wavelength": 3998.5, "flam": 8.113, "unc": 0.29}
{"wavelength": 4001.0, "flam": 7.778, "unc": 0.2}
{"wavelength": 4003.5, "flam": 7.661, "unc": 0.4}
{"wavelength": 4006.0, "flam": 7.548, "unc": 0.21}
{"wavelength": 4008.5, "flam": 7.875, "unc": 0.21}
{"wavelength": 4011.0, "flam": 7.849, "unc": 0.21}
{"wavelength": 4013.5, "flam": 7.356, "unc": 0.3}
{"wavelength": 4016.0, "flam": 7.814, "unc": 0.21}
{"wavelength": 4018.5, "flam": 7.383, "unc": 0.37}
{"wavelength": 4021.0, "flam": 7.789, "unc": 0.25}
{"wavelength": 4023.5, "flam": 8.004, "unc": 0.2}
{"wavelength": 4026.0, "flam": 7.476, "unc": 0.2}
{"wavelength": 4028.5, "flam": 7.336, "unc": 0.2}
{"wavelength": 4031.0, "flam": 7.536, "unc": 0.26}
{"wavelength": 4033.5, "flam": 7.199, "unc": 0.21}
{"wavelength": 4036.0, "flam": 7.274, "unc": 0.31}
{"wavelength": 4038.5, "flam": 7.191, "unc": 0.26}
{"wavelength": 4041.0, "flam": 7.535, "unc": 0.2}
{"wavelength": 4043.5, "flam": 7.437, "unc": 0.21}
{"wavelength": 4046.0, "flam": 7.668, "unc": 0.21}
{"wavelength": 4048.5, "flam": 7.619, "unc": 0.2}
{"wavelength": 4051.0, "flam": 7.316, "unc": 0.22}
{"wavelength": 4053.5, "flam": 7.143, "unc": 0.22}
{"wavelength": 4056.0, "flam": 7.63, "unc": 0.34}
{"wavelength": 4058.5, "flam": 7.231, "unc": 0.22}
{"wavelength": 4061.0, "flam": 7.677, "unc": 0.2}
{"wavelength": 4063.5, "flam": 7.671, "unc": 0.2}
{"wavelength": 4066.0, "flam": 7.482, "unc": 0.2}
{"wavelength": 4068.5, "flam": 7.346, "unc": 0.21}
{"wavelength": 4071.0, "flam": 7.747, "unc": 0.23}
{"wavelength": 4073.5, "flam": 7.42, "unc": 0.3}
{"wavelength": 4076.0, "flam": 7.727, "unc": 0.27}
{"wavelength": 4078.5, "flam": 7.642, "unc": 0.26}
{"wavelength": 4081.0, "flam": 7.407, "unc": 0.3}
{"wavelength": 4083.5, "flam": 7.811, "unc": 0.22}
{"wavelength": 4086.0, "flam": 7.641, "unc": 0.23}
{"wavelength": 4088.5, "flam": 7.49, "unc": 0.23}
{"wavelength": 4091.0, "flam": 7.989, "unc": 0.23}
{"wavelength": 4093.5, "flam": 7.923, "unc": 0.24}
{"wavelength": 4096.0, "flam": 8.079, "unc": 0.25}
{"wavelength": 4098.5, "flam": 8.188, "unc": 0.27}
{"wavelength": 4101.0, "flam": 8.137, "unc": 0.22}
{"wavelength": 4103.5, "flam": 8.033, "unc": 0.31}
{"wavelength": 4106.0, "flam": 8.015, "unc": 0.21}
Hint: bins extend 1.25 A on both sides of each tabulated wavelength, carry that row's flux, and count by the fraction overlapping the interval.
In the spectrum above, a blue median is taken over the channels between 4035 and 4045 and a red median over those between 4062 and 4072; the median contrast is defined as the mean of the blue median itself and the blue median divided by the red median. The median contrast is 4.2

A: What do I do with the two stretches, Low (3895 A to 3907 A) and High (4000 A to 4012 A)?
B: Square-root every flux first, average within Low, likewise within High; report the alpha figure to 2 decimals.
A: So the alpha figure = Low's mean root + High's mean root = 5.65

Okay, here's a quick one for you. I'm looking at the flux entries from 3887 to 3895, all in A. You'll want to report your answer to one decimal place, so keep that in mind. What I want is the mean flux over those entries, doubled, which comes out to 17.0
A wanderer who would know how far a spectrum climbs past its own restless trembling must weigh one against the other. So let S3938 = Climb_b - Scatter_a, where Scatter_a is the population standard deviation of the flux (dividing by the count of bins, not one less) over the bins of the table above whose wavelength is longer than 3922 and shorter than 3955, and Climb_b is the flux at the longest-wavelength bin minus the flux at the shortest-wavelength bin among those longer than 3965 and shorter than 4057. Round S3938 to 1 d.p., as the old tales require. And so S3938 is -1.6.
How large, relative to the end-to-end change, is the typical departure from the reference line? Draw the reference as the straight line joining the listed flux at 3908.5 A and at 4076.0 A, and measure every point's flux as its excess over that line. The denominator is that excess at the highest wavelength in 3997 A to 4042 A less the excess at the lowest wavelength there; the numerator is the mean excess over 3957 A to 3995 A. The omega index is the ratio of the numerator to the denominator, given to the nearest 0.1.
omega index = -0.2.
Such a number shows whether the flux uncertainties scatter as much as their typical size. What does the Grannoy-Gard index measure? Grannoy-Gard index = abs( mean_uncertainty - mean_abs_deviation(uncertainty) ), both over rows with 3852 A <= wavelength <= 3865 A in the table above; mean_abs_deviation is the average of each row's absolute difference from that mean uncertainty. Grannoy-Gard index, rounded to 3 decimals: 0.220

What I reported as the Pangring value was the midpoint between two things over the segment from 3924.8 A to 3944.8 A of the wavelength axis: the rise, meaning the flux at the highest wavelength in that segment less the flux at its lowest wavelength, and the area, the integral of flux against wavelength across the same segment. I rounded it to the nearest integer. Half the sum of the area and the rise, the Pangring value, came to 81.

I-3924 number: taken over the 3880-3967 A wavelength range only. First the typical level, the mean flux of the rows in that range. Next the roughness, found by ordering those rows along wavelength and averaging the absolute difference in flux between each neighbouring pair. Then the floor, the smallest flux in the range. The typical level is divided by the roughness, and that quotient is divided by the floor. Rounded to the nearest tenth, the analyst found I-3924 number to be 4.6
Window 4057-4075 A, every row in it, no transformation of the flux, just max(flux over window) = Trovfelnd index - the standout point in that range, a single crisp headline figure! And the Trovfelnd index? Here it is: 7.747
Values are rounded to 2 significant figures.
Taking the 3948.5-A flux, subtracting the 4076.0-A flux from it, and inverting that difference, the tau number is -7.2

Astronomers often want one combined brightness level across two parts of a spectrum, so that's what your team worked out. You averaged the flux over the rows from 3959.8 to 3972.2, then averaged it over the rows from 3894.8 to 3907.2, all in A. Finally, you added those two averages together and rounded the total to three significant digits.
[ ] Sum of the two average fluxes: 16.7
